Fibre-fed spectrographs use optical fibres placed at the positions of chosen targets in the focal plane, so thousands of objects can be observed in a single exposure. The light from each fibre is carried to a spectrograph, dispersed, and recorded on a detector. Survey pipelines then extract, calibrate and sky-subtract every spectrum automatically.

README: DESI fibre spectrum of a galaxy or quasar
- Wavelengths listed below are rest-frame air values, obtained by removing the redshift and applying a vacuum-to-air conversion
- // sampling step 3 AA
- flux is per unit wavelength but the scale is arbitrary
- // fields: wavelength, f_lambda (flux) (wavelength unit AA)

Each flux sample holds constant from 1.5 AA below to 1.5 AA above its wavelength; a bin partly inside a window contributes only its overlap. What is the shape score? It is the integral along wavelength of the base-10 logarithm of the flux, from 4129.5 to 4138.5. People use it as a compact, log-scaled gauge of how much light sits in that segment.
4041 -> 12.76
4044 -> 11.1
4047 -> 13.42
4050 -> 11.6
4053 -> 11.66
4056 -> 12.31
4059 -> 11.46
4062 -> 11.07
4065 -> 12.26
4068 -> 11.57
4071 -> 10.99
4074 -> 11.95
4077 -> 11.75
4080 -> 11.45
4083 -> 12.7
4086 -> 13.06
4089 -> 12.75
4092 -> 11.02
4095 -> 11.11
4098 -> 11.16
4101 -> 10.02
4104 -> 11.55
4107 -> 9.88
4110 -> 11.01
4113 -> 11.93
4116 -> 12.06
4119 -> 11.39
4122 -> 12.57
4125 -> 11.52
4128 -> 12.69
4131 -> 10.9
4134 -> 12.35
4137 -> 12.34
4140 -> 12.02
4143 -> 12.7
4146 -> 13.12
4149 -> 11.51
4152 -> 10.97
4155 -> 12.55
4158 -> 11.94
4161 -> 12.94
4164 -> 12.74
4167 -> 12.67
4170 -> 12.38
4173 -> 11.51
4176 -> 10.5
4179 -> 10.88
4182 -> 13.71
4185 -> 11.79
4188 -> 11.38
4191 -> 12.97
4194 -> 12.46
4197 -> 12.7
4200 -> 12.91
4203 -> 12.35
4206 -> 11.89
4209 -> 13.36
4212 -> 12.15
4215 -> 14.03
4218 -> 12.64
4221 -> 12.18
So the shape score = 9.7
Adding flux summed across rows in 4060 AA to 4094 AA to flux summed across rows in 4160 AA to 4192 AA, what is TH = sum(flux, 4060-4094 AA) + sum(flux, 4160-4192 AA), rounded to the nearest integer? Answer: 264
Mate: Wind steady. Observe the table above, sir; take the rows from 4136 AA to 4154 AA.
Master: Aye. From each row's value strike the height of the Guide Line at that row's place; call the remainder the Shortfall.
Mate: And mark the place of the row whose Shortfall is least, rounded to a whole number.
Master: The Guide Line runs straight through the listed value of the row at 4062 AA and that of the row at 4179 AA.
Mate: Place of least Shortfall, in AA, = 4152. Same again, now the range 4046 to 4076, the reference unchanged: 4071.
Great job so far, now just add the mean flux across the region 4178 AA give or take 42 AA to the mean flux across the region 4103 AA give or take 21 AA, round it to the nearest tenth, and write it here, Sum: 23.9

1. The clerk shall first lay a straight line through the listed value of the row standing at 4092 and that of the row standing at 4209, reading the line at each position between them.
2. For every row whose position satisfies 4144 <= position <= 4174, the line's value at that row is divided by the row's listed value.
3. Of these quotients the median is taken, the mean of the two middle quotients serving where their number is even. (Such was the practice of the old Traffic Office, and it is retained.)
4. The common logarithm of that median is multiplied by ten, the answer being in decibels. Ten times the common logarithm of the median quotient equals 0.01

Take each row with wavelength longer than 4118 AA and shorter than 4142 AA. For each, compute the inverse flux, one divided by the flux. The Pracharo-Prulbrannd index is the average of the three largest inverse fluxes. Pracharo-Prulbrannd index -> 0.089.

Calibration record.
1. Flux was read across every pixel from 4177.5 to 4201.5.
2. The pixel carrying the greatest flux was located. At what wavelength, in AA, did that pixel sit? 4182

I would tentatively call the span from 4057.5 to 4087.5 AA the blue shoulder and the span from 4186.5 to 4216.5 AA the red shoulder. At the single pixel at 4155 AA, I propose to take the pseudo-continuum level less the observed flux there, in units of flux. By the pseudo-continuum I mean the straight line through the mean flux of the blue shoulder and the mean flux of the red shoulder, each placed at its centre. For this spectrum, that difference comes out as -0.22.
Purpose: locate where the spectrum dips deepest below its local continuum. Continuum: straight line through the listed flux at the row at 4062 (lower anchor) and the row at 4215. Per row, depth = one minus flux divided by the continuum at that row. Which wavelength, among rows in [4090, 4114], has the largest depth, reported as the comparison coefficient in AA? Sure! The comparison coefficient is 4107 AA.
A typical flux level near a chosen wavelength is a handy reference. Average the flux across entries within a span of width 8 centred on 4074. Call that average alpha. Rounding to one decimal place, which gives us 11.6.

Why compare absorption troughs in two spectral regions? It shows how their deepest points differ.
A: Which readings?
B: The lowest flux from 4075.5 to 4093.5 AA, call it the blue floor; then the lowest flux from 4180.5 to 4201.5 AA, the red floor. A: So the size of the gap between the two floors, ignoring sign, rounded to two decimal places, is 0.36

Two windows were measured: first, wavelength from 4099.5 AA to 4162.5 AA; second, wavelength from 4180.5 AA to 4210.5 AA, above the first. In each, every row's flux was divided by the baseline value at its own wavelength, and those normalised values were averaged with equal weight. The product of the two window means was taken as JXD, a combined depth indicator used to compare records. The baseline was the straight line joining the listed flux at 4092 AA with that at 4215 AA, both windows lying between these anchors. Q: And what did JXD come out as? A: 0.913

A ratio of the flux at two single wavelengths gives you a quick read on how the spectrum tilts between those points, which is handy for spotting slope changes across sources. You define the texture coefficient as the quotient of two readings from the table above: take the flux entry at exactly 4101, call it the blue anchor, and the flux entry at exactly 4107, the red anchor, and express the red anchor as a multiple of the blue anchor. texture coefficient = 0.99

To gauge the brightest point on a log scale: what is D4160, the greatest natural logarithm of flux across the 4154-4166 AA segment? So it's 2.56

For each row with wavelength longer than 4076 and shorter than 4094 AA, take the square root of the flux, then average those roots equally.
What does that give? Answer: 3.48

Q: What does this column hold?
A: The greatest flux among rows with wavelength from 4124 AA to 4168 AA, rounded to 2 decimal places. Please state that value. 13.12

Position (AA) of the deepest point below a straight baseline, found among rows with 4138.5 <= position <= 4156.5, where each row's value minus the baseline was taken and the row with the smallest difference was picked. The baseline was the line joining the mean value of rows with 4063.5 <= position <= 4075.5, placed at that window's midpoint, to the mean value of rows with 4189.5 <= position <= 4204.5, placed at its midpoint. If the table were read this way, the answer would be 4152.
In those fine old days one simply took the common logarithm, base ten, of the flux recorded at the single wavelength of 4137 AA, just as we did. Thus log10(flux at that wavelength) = 1.09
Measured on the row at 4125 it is 1.06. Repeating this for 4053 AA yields 1.07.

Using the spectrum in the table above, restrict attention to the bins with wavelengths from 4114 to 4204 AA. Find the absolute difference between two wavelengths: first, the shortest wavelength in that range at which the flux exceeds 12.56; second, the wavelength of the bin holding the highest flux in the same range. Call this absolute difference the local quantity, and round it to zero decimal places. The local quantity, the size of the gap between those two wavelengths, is 60 AA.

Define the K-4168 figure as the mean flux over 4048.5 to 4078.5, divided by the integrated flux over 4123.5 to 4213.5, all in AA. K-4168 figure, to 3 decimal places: 0.011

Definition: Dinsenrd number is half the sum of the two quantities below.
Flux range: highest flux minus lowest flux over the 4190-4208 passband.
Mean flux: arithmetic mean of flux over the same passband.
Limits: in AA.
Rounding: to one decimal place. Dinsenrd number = 6.8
